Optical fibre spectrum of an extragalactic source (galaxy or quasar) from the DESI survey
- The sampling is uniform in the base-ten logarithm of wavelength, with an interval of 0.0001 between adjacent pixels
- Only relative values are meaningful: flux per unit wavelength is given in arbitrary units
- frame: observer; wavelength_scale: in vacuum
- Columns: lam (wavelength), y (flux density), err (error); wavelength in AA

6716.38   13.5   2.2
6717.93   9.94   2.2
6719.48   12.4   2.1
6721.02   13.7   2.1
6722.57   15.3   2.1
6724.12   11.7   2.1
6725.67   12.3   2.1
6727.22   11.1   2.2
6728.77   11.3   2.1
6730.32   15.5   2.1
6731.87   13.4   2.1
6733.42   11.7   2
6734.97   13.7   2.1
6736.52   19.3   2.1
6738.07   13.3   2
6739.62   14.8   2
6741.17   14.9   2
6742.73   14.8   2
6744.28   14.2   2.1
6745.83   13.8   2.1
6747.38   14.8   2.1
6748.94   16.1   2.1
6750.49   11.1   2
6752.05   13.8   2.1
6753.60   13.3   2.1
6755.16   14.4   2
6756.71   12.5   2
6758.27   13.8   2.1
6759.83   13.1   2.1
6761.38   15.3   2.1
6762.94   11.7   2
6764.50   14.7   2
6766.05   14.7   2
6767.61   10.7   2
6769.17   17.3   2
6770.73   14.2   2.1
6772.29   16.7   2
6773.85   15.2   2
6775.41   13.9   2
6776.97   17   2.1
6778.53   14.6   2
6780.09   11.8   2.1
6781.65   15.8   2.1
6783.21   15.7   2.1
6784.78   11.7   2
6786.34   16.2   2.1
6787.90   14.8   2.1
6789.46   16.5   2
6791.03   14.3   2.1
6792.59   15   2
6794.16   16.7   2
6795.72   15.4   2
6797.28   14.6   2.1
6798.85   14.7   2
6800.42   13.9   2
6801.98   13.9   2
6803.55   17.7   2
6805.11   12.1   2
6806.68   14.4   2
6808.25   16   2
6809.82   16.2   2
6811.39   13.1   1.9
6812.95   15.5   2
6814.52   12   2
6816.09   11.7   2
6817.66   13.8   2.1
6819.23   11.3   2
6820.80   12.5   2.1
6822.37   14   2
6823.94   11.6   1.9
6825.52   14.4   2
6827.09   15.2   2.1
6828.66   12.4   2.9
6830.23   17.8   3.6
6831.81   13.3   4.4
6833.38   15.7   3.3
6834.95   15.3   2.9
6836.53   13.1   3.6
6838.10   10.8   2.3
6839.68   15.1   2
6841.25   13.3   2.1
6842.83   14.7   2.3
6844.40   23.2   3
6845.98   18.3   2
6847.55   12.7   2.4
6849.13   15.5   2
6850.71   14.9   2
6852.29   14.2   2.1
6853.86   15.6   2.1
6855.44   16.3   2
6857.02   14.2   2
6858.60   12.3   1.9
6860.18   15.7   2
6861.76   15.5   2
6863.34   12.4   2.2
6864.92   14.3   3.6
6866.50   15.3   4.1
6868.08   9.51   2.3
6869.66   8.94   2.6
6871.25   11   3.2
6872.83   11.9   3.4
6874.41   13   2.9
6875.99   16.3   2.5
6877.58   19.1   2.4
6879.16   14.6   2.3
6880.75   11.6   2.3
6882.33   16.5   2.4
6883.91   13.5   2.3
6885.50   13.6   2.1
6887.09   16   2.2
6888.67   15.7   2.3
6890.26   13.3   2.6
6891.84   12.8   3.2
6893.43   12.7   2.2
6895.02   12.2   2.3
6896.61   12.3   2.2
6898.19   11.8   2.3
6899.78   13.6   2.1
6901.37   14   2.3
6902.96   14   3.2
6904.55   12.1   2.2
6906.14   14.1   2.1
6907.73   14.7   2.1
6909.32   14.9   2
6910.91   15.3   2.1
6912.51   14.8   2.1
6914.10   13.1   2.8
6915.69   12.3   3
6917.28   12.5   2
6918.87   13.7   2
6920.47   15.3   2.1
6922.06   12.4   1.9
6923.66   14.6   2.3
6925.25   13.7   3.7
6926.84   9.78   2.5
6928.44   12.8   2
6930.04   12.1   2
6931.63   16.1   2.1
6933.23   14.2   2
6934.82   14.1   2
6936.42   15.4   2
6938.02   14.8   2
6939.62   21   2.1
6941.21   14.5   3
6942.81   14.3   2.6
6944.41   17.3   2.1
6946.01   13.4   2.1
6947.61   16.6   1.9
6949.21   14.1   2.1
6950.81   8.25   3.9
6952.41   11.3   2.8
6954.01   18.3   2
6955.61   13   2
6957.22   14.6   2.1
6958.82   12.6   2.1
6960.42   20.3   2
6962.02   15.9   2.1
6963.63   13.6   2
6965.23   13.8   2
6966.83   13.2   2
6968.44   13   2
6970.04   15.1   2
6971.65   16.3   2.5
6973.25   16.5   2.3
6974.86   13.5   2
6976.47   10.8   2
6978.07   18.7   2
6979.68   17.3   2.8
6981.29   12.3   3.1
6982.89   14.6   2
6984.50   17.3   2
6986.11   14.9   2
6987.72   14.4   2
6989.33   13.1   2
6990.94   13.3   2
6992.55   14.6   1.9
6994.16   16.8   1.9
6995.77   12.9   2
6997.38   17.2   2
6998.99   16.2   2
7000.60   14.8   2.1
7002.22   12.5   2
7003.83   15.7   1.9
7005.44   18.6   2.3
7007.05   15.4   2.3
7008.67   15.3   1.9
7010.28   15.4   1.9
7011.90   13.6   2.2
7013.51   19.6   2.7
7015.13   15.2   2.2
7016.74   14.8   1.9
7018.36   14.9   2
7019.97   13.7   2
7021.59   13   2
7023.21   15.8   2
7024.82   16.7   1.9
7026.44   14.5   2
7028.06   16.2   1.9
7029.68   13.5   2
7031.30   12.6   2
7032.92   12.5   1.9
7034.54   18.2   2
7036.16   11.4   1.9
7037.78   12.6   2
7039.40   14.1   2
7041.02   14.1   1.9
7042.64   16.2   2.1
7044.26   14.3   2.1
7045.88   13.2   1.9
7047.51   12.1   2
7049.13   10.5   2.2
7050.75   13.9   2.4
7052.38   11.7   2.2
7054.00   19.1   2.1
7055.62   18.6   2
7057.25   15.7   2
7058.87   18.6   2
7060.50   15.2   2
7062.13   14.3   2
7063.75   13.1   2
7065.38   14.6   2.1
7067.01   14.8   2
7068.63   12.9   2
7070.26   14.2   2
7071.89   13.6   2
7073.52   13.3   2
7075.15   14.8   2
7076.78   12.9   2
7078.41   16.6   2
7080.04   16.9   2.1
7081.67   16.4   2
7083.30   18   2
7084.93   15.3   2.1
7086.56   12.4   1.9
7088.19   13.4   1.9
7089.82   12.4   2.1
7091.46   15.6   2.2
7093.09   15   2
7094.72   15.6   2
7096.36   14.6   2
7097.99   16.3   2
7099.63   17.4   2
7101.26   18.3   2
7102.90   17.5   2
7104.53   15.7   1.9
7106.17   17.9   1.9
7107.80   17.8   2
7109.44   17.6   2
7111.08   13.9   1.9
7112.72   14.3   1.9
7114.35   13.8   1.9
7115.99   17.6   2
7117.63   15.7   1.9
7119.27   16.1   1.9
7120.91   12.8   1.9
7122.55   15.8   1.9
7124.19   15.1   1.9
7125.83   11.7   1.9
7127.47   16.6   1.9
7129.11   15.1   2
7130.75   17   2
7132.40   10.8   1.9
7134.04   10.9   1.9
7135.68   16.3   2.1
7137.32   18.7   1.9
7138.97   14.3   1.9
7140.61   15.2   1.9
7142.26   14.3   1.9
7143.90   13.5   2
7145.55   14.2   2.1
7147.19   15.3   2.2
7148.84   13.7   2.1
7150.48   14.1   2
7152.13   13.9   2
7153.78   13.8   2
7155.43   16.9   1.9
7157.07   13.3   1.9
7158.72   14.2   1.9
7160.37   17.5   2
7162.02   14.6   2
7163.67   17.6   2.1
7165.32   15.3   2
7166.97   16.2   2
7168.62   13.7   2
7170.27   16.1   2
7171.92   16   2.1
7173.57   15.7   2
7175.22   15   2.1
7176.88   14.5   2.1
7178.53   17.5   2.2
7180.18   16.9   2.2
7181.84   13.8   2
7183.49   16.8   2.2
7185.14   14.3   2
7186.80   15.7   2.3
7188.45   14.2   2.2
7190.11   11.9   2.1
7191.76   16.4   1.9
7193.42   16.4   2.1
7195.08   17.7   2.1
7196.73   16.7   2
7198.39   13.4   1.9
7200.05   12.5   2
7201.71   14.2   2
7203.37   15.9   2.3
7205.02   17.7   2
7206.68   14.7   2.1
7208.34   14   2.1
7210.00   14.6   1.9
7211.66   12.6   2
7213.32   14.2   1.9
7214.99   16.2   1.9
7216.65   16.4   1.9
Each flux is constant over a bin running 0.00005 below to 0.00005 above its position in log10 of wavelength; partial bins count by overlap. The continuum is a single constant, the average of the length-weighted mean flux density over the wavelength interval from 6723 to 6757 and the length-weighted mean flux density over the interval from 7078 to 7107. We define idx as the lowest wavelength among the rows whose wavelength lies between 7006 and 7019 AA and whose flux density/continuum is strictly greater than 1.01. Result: 7007.05 AA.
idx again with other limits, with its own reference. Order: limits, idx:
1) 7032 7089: 7034.54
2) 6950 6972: 6954.01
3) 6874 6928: 6875.99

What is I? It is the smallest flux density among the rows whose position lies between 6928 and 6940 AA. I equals 12.1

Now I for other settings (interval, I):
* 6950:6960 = 8.25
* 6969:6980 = 10.8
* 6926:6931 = 9.78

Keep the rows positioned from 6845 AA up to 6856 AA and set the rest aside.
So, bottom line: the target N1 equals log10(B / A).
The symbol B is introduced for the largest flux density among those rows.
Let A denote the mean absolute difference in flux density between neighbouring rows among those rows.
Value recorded 0.97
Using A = 2.0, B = 18.3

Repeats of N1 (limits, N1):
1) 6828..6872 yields 0.94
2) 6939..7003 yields 0.88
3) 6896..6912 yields 1.25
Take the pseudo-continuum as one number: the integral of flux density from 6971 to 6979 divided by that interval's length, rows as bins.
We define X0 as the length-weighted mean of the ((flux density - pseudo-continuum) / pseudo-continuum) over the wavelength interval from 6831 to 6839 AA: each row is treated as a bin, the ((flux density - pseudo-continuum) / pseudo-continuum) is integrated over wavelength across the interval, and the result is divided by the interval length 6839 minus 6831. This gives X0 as -0.10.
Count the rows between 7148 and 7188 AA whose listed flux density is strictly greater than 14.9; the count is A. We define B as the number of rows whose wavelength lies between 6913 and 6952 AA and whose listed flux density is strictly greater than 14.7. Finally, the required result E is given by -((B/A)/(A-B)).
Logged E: -0.1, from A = 13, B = 7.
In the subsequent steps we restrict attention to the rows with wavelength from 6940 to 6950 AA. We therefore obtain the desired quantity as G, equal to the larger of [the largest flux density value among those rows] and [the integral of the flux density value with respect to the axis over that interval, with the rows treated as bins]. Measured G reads 153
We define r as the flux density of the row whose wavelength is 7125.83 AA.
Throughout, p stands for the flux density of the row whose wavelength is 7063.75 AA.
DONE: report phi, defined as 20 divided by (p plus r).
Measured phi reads 0.81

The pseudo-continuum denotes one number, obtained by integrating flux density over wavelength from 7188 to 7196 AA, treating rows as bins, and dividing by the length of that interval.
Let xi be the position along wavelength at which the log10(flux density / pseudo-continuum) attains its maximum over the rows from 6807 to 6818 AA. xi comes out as 6809.82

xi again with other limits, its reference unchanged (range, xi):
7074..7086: 7083.30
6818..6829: 6827.09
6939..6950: 6939.62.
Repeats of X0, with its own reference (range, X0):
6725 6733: -0.16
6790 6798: 0.00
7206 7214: -0.08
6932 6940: 0.03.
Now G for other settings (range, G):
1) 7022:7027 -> 78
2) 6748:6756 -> 110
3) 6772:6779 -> 108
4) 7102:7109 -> 121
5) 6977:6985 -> 127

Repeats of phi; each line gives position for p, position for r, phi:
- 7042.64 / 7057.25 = 0.63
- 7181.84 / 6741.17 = 0.70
